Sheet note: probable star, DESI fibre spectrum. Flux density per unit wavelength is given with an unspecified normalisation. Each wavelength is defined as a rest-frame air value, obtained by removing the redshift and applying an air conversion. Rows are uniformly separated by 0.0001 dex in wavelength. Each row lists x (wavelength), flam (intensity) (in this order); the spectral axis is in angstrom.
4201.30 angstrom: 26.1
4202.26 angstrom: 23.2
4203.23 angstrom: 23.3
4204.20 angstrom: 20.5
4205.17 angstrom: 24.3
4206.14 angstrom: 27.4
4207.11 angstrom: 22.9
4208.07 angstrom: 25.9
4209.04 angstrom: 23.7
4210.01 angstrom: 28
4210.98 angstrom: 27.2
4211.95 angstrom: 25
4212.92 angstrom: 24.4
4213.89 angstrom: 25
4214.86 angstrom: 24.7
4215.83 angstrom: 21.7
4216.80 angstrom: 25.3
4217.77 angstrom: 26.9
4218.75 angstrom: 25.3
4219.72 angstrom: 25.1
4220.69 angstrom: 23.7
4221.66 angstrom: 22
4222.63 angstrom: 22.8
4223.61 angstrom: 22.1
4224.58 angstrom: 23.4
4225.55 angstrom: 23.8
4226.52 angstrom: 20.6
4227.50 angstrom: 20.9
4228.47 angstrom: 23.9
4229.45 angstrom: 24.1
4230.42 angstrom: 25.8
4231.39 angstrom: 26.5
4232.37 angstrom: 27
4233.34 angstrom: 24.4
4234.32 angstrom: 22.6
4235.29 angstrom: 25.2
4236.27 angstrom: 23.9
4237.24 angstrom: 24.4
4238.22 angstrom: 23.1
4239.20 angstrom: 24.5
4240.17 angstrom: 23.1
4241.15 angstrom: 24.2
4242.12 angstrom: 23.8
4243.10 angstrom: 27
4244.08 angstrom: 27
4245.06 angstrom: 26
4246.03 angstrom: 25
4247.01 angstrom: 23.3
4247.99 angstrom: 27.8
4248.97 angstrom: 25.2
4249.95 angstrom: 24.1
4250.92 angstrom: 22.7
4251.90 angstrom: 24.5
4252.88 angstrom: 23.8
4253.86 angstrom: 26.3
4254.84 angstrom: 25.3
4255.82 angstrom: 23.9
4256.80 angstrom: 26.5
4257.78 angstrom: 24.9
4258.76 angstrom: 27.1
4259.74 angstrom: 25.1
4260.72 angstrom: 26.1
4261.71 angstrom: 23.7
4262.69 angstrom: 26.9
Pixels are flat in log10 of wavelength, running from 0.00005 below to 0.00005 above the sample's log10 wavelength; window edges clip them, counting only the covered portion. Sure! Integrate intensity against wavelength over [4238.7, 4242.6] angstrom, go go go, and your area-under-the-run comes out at 93.3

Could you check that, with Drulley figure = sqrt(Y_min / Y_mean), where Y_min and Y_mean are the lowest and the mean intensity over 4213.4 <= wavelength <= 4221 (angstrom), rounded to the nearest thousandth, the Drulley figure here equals 0.937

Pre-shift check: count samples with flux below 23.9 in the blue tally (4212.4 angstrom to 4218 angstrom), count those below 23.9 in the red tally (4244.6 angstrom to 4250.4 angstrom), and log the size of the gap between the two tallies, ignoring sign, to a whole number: 0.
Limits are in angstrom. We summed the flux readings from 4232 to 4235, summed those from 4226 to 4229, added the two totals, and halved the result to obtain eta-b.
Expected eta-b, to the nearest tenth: 69.7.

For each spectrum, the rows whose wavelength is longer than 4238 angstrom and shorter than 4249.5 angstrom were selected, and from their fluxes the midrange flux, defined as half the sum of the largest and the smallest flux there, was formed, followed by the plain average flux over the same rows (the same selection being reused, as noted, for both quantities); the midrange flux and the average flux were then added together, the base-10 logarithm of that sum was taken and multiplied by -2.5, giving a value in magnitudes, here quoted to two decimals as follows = -4.26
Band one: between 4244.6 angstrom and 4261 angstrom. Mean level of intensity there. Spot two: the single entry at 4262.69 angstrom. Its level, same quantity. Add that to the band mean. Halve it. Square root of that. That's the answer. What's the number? 5.10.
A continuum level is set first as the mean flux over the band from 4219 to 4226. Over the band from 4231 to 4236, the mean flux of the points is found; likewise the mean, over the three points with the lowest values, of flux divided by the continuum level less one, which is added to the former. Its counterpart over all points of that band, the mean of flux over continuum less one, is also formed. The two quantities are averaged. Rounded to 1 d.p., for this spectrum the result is 12.6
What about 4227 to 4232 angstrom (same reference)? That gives 12.1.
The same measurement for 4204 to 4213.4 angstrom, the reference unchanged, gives 12.5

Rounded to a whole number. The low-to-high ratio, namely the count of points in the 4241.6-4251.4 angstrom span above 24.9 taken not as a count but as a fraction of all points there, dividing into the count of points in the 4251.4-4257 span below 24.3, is 3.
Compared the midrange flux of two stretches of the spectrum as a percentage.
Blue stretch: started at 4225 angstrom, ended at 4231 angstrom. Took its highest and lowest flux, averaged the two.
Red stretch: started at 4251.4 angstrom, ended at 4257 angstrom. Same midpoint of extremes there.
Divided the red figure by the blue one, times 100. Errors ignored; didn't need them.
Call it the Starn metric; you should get 108.4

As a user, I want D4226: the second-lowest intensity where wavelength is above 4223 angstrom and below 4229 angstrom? 20.9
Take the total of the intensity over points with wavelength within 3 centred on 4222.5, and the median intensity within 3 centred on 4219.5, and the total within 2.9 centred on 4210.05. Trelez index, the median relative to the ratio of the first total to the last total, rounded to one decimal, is 29.6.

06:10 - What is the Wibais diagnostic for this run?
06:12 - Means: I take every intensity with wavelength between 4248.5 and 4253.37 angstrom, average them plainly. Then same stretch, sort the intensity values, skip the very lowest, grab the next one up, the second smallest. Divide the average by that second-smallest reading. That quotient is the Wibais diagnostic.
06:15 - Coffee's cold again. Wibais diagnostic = 1.01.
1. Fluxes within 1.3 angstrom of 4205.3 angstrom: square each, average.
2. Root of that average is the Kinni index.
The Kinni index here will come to 24.2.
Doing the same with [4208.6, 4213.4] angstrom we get 25.7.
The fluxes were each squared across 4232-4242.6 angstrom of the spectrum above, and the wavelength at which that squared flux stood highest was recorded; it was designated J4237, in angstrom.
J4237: 4232.37 angstrom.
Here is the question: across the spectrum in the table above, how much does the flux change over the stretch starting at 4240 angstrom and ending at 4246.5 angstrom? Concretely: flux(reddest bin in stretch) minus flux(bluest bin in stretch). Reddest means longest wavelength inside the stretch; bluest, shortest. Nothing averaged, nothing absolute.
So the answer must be 2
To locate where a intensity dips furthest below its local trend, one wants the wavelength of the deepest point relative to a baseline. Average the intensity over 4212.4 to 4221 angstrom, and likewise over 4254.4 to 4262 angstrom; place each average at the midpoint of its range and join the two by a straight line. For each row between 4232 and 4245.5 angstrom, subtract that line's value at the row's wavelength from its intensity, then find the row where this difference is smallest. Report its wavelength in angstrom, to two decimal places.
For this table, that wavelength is 4234.32 angstrom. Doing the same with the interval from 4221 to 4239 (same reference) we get 4226.52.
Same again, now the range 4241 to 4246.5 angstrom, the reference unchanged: 4242.12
